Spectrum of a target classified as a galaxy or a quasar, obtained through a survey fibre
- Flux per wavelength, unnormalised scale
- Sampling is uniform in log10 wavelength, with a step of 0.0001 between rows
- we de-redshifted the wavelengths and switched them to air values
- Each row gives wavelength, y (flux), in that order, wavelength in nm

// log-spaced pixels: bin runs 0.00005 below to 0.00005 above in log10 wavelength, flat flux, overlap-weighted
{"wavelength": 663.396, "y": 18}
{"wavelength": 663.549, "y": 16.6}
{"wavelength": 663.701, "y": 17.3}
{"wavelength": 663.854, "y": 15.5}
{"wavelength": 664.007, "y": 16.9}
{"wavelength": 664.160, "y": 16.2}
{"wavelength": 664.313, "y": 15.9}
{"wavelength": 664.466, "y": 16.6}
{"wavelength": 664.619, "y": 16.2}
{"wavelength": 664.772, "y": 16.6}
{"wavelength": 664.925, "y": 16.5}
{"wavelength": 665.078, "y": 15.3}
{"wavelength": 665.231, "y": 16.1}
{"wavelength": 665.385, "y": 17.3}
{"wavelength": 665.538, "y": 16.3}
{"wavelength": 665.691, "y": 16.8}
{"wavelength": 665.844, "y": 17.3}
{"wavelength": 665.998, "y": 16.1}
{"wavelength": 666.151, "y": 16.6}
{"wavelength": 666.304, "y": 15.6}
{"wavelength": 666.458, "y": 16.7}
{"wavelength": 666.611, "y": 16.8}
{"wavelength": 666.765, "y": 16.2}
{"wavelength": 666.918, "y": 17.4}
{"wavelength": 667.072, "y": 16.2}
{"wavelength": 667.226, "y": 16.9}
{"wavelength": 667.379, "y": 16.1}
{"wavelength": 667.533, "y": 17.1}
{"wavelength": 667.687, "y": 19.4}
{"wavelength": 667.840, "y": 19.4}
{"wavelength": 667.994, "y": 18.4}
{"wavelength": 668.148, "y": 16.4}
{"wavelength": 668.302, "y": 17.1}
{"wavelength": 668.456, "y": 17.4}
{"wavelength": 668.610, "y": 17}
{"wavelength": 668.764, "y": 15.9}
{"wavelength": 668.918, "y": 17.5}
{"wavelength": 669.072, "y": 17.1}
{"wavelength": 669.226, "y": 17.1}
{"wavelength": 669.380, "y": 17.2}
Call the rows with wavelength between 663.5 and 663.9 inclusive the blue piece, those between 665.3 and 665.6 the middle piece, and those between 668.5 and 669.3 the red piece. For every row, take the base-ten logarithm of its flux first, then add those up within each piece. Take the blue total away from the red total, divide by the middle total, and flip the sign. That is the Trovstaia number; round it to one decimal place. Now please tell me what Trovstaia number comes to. -1.0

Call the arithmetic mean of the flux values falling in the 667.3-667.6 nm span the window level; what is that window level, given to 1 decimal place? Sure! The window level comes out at 16.6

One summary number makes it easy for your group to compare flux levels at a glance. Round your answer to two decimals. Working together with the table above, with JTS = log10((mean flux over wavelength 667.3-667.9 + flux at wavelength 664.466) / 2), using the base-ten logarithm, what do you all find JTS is 1.24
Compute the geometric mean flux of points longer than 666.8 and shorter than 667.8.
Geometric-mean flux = 17.1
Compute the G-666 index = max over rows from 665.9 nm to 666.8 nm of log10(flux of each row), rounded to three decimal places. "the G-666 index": 1.225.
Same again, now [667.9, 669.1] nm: 1.265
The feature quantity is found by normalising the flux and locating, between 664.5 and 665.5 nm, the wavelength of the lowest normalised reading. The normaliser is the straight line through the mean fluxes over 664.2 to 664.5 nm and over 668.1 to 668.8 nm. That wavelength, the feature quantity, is 665.078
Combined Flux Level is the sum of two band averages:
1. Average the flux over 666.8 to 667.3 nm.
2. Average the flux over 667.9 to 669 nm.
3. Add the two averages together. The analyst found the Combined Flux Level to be 33.9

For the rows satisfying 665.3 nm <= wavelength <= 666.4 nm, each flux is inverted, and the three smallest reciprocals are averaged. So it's 0.058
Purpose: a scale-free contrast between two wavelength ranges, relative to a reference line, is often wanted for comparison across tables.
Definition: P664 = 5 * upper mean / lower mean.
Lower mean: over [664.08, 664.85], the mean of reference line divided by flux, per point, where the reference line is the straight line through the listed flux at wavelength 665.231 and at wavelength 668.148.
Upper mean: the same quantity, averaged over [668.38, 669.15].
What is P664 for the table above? 4.94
